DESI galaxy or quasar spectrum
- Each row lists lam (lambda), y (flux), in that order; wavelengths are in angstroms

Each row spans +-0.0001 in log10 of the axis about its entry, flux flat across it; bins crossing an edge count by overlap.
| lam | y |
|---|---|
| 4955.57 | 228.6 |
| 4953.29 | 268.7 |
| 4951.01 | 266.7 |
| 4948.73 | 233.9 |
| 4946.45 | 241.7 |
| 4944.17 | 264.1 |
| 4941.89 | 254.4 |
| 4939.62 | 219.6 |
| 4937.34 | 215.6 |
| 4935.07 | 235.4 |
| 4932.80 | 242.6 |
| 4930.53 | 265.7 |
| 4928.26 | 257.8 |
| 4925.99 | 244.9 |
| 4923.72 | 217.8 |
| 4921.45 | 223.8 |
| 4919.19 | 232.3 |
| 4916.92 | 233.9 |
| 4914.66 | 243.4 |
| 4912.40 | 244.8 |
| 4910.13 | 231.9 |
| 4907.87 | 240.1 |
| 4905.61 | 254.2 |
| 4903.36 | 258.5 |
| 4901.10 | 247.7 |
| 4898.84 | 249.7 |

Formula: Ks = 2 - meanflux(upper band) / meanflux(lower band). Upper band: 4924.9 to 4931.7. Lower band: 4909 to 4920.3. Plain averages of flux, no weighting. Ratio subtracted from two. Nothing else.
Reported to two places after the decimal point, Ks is 0.92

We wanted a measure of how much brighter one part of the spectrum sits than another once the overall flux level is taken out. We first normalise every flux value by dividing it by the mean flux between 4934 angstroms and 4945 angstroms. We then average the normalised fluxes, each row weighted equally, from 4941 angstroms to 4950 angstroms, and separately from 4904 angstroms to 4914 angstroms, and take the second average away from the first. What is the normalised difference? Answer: 0.02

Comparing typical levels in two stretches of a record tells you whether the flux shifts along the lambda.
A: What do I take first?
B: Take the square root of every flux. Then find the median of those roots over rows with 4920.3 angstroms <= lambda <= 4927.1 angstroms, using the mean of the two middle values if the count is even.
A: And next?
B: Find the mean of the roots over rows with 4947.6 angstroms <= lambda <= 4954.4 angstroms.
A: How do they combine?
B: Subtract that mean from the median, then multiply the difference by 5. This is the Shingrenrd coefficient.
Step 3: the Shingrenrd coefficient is -5.2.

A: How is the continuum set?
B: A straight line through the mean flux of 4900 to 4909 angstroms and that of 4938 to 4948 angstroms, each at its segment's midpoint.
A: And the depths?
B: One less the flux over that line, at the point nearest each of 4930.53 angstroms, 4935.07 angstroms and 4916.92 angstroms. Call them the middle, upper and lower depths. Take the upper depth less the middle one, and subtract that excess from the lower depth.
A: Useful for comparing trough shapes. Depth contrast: -0.06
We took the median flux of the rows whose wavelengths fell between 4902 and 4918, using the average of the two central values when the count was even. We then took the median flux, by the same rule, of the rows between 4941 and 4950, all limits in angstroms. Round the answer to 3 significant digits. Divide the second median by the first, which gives 1.02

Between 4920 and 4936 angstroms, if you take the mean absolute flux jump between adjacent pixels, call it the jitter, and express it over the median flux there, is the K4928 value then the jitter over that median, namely 0.058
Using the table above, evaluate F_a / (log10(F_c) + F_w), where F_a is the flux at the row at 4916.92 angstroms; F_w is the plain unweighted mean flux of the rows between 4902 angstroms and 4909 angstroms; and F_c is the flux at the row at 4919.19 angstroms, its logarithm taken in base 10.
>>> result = 0.92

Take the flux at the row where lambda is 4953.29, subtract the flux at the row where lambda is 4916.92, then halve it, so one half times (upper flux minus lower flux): 17.4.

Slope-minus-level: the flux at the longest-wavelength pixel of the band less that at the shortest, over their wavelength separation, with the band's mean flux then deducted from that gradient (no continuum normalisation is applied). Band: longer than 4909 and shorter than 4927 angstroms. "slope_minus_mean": -233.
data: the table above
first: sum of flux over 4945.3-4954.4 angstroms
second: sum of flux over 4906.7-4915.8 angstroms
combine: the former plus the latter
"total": 1971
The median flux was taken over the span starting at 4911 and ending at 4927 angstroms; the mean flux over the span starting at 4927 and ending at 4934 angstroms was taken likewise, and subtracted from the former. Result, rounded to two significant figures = -21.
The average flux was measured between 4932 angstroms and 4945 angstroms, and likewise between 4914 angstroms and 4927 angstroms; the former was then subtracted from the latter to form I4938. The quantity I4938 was -6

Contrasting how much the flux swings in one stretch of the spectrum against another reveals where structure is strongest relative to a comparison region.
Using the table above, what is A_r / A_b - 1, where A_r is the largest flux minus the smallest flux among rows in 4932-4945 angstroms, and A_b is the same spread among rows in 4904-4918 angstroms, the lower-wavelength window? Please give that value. 1.2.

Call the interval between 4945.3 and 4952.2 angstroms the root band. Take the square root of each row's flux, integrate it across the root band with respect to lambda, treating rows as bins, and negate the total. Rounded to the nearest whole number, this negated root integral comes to -108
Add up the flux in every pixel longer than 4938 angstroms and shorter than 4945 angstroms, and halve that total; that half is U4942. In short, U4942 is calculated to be 369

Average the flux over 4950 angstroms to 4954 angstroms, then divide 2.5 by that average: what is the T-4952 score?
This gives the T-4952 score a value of 0.0093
